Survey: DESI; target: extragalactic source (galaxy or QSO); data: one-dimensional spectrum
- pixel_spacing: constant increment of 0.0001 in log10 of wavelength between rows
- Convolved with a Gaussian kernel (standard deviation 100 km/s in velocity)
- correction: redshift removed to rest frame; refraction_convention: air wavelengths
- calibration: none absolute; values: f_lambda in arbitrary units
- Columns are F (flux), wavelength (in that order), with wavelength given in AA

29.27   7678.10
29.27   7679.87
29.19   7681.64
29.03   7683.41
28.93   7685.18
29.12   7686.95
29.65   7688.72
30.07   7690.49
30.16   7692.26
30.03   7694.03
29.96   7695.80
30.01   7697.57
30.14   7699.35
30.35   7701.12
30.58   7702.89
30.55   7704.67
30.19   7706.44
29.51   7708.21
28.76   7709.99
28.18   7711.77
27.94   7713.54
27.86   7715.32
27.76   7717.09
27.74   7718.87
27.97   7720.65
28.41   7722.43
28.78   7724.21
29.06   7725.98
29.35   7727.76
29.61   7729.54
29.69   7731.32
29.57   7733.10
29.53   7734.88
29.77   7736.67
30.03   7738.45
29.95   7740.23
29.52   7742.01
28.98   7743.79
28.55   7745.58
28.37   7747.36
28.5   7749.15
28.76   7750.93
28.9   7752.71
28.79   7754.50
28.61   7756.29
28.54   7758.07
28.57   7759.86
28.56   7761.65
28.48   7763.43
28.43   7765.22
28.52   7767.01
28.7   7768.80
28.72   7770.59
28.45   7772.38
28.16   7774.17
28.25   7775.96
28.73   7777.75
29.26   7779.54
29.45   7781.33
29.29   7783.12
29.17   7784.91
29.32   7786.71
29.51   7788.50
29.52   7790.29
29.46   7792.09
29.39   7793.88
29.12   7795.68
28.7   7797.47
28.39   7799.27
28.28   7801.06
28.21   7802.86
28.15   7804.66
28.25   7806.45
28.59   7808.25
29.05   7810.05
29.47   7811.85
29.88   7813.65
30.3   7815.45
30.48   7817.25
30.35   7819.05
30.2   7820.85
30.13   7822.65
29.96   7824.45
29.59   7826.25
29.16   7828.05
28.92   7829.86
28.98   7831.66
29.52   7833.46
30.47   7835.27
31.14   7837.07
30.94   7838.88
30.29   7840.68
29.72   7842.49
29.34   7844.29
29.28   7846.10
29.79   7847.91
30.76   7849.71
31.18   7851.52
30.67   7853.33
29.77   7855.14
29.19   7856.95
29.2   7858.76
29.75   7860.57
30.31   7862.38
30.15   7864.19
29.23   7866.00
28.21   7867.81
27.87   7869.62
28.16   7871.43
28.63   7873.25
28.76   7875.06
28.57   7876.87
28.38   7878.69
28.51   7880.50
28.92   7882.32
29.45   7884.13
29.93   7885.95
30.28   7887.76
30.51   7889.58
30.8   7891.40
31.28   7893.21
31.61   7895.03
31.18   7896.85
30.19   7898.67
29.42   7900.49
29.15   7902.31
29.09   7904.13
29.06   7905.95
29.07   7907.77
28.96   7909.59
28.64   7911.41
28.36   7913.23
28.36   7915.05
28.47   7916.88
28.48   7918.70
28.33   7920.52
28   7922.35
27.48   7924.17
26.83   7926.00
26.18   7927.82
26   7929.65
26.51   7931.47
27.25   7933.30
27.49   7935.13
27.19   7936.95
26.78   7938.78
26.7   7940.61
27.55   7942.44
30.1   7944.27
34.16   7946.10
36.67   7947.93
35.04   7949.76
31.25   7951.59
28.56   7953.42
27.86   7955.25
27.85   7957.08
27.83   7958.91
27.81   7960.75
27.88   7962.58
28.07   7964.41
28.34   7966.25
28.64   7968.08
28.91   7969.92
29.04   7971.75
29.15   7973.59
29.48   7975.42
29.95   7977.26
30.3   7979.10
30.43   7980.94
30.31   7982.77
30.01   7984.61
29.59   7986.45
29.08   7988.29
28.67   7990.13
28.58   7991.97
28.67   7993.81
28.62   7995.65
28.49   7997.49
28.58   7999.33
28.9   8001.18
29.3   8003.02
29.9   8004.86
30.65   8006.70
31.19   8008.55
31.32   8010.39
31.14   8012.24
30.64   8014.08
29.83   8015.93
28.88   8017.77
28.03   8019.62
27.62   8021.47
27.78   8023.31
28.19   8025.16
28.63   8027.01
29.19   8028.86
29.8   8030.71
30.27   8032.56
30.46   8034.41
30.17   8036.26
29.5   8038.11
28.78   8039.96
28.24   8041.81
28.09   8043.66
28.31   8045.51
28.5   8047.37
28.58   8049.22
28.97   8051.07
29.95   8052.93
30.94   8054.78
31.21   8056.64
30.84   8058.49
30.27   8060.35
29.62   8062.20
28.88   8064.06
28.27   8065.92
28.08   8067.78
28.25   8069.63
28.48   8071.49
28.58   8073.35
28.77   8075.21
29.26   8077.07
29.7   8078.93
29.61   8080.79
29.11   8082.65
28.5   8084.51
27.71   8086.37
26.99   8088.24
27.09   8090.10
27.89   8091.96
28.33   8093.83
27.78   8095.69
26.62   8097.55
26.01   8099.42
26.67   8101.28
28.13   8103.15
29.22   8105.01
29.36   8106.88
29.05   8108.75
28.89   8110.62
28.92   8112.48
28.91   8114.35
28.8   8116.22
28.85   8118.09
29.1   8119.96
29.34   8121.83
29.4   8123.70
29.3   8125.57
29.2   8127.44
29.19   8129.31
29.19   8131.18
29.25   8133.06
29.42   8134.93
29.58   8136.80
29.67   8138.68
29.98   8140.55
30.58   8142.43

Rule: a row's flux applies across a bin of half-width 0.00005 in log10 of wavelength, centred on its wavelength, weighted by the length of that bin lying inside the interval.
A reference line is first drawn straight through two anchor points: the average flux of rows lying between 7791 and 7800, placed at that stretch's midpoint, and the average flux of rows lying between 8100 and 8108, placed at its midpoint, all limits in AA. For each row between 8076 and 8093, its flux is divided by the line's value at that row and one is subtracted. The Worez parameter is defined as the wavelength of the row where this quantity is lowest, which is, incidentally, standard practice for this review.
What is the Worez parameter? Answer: 8088.24 AA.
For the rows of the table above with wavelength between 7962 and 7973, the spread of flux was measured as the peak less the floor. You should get 1.2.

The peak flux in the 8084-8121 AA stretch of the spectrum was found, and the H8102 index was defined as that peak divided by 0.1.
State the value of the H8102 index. 294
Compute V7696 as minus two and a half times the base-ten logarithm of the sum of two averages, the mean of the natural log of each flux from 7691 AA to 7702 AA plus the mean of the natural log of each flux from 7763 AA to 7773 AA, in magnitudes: -2.07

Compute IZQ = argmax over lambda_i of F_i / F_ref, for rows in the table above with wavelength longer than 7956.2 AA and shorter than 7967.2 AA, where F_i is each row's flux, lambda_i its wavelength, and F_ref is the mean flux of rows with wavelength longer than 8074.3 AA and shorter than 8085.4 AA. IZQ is 7966.25 AA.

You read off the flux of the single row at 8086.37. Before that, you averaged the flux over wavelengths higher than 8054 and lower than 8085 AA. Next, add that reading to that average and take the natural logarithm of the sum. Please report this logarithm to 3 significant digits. 4.04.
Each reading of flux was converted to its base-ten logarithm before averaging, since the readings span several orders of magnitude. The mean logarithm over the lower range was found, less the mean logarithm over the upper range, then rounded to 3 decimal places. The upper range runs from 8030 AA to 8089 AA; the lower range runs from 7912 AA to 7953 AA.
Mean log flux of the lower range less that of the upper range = -0.007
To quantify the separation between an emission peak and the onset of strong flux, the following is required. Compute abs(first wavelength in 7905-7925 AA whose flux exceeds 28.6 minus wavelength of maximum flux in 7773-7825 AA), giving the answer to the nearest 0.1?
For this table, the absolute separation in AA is 88.7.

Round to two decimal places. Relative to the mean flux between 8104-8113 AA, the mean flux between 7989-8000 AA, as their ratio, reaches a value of 0.98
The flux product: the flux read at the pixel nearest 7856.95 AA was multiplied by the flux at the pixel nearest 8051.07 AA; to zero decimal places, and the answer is 846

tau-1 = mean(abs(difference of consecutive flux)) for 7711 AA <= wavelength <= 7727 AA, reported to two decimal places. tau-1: 0.22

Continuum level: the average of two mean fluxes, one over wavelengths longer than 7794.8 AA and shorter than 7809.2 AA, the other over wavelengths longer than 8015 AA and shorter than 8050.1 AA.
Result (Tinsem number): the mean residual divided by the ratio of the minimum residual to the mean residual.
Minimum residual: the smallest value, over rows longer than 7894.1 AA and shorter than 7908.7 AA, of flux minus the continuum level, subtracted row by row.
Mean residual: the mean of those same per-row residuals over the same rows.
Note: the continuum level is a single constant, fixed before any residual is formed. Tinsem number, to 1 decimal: 3.6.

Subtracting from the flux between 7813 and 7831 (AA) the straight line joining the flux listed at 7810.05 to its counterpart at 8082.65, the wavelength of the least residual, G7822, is 7829.86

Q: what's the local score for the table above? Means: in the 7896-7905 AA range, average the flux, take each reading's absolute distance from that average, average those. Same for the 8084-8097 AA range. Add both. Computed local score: 1.13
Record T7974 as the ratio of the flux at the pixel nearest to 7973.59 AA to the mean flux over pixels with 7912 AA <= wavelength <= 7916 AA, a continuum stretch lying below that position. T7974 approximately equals 1.03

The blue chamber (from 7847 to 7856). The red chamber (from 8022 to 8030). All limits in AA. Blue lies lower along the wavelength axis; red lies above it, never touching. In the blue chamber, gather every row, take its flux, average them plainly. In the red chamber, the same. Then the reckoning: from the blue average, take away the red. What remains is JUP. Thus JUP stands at 2.0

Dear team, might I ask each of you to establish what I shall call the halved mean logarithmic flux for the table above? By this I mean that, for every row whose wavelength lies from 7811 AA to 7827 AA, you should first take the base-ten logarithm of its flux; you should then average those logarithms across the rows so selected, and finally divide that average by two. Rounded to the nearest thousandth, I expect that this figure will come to 0.739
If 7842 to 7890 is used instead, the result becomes 0.734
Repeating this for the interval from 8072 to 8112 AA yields 0.725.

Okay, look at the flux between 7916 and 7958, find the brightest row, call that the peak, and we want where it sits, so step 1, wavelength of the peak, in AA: 7947.93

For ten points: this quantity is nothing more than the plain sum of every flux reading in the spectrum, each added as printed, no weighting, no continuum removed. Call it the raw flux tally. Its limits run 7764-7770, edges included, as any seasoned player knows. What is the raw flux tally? 86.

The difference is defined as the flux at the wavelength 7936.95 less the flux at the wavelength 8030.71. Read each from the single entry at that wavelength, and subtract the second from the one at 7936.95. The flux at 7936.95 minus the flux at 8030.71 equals -2.6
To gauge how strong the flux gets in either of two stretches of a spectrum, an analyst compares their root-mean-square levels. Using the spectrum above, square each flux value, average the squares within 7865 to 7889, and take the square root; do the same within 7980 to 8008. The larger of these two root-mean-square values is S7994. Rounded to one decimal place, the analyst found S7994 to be 29.3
